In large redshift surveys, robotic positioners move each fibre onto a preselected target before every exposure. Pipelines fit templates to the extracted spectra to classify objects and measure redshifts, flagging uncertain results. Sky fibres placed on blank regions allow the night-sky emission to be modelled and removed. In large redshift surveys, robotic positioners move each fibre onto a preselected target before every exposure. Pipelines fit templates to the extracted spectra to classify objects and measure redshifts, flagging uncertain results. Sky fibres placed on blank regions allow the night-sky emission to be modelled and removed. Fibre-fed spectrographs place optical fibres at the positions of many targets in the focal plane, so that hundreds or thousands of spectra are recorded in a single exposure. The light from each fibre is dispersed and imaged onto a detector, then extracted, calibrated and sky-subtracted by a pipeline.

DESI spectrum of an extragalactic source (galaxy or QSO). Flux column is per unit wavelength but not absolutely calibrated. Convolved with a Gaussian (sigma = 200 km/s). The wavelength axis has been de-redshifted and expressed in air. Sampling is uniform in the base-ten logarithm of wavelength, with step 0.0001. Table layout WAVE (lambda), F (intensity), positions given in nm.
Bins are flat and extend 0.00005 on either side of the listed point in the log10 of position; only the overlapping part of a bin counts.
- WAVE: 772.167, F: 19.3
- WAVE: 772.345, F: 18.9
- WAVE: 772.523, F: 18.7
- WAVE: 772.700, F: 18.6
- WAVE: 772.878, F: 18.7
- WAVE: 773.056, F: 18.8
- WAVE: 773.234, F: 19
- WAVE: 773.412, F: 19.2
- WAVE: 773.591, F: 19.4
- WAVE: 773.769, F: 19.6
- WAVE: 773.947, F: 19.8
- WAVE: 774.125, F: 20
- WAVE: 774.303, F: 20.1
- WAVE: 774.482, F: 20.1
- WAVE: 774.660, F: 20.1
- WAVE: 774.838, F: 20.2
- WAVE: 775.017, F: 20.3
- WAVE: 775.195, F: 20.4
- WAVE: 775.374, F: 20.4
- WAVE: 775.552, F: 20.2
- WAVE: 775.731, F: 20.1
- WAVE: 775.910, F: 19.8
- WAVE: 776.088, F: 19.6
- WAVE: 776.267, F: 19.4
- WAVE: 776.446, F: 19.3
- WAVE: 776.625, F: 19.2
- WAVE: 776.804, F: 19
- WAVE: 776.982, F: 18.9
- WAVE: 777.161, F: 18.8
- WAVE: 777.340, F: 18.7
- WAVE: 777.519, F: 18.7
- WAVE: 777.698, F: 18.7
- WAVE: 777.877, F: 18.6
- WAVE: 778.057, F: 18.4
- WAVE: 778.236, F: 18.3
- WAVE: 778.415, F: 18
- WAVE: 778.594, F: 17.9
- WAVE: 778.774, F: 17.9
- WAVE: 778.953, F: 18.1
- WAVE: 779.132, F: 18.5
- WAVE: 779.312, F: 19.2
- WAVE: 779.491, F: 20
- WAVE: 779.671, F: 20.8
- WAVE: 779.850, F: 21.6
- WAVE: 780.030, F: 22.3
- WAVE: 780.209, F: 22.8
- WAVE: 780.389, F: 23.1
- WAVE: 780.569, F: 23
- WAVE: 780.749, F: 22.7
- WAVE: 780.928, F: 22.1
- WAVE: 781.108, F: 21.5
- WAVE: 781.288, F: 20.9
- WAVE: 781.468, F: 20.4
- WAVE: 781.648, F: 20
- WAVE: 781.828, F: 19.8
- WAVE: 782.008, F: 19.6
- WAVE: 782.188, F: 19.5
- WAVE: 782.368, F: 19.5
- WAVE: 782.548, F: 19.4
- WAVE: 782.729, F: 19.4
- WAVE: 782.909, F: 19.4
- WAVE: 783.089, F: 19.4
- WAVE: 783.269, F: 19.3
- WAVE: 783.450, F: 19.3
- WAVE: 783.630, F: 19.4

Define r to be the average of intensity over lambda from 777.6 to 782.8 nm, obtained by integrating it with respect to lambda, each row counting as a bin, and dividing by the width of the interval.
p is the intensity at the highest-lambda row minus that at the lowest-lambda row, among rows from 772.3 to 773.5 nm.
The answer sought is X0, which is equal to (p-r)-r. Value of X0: -39.8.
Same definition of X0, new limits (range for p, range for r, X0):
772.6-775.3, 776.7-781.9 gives -38.1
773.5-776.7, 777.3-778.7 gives -37.0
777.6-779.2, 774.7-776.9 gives -39.9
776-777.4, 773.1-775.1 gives -40.4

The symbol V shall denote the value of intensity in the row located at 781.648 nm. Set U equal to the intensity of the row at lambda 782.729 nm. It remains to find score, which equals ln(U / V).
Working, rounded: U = 19.4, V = 20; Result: -0.03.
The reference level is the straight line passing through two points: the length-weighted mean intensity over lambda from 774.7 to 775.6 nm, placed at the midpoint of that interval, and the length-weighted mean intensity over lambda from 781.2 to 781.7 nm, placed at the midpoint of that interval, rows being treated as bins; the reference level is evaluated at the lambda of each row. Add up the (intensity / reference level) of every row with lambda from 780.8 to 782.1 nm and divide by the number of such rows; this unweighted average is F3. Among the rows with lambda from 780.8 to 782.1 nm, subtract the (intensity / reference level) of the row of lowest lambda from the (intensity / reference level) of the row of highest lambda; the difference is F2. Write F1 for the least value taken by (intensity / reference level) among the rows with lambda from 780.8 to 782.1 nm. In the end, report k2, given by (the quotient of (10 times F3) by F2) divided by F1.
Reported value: -85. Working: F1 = 0.957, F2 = -0.12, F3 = 1.01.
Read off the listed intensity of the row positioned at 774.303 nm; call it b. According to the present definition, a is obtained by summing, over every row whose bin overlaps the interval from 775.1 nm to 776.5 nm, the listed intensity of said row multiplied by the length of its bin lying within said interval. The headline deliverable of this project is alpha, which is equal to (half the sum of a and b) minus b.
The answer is 4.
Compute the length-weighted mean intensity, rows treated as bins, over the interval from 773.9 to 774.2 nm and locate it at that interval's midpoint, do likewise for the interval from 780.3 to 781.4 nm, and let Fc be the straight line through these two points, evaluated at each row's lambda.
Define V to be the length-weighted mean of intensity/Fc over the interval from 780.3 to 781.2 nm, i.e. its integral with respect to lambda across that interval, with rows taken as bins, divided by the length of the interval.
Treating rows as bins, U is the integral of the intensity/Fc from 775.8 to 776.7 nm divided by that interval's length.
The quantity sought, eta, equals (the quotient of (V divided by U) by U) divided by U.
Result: 1.21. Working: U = 0.94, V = 1.02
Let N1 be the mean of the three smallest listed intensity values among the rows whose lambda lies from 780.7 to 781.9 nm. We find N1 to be 20.1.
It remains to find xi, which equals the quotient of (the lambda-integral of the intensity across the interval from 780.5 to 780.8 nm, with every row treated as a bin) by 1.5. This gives 5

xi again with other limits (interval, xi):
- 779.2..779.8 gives 8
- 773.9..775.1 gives 16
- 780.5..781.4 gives 13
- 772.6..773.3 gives 9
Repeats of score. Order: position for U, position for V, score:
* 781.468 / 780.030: -0.09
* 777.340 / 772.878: 0.00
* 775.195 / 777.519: 0.09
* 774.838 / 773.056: 0.07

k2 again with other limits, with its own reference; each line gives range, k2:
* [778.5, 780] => 60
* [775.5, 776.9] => -170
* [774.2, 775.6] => 2958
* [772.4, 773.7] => 305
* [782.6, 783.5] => -1758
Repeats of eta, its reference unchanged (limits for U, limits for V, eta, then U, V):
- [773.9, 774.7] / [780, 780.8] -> 1.03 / 1.00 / 1.04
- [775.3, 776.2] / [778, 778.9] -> 0.91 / 0.98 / 0.85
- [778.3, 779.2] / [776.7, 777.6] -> 1.51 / 0.84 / 0.90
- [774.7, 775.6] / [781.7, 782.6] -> 0.87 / 1.00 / 0.87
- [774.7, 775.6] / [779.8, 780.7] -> 1.03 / 1.00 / 1.03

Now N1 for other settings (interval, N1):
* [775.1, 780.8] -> 17.9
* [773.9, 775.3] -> 20.0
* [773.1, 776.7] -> 19.1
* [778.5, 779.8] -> 18.0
